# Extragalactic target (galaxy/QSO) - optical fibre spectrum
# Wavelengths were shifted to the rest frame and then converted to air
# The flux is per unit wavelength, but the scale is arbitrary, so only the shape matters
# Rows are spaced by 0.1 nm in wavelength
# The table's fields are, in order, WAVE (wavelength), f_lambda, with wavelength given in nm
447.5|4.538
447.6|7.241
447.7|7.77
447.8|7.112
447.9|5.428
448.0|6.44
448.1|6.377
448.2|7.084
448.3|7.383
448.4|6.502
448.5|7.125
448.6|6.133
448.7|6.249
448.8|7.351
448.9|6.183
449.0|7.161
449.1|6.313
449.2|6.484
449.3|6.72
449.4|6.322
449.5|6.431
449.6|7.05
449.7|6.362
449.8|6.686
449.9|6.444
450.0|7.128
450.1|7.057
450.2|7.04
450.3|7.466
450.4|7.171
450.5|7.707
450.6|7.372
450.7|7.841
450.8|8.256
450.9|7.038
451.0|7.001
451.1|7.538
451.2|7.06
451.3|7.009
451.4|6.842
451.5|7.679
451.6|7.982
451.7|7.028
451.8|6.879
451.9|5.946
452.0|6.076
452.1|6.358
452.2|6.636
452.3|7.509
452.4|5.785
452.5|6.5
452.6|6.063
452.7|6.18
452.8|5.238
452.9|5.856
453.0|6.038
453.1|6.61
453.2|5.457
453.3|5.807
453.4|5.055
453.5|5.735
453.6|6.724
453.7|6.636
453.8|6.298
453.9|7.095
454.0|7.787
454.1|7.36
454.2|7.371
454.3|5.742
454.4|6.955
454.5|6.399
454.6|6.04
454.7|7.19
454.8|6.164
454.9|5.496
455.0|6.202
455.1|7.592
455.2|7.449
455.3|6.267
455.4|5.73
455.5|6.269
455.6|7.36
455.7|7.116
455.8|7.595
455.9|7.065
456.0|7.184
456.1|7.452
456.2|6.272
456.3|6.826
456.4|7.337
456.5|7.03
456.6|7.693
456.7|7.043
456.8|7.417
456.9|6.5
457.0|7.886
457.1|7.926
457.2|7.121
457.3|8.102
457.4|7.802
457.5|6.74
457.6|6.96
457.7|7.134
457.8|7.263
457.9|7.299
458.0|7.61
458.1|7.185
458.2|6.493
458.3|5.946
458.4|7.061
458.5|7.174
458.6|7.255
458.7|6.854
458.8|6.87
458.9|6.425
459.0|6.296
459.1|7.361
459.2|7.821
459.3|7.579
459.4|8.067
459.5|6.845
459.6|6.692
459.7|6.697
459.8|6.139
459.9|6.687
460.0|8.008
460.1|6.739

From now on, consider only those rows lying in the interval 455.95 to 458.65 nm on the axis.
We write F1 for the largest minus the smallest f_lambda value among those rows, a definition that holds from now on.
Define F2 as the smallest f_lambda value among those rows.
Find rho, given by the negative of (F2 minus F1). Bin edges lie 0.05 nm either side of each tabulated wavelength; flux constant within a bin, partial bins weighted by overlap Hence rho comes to -3.79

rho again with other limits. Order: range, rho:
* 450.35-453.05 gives -2.22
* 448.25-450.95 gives -4.01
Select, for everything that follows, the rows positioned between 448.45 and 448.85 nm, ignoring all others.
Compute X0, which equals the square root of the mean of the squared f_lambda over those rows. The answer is 6.7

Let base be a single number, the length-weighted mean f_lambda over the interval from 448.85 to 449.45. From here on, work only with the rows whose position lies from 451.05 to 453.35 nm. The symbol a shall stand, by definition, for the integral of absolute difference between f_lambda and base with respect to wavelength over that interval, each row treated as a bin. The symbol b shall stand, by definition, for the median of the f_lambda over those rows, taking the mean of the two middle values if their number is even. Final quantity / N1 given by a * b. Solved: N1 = 9.1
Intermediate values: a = 1.40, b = 6.5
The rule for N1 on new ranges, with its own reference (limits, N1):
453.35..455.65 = 9.4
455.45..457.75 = 11.9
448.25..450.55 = 6.7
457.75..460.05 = 10.0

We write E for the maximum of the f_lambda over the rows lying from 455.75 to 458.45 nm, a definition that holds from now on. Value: 8.102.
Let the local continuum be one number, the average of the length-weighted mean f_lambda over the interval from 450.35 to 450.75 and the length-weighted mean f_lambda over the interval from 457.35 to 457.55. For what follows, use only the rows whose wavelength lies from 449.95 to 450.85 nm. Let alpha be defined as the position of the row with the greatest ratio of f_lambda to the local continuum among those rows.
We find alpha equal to 450.8 nm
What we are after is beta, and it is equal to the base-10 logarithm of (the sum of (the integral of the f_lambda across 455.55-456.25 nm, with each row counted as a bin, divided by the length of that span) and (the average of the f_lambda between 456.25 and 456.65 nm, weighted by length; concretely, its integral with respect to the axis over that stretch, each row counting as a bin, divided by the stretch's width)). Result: 1.157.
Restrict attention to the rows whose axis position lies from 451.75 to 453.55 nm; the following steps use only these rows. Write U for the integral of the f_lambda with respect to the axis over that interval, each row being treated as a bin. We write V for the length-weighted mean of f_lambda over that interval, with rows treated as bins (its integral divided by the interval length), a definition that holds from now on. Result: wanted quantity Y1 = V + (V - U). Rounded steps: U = 11.0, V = 6.10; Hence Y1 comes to 1.22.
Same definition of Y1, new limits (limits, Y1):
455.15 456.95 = 1.40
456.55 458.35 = 1.45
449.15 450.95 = 1.41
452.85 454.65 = 1.28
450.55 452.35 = 1.42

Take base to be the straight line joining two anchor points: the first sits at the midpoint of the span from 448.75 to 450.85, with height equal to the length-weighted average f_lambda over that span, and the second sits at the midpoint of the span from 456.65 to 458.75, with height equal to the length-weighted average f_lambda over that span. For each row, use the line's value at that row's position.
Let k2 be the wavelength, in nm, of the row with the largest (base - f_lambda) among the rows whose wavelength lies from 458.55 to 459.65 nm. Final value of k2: 459.0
